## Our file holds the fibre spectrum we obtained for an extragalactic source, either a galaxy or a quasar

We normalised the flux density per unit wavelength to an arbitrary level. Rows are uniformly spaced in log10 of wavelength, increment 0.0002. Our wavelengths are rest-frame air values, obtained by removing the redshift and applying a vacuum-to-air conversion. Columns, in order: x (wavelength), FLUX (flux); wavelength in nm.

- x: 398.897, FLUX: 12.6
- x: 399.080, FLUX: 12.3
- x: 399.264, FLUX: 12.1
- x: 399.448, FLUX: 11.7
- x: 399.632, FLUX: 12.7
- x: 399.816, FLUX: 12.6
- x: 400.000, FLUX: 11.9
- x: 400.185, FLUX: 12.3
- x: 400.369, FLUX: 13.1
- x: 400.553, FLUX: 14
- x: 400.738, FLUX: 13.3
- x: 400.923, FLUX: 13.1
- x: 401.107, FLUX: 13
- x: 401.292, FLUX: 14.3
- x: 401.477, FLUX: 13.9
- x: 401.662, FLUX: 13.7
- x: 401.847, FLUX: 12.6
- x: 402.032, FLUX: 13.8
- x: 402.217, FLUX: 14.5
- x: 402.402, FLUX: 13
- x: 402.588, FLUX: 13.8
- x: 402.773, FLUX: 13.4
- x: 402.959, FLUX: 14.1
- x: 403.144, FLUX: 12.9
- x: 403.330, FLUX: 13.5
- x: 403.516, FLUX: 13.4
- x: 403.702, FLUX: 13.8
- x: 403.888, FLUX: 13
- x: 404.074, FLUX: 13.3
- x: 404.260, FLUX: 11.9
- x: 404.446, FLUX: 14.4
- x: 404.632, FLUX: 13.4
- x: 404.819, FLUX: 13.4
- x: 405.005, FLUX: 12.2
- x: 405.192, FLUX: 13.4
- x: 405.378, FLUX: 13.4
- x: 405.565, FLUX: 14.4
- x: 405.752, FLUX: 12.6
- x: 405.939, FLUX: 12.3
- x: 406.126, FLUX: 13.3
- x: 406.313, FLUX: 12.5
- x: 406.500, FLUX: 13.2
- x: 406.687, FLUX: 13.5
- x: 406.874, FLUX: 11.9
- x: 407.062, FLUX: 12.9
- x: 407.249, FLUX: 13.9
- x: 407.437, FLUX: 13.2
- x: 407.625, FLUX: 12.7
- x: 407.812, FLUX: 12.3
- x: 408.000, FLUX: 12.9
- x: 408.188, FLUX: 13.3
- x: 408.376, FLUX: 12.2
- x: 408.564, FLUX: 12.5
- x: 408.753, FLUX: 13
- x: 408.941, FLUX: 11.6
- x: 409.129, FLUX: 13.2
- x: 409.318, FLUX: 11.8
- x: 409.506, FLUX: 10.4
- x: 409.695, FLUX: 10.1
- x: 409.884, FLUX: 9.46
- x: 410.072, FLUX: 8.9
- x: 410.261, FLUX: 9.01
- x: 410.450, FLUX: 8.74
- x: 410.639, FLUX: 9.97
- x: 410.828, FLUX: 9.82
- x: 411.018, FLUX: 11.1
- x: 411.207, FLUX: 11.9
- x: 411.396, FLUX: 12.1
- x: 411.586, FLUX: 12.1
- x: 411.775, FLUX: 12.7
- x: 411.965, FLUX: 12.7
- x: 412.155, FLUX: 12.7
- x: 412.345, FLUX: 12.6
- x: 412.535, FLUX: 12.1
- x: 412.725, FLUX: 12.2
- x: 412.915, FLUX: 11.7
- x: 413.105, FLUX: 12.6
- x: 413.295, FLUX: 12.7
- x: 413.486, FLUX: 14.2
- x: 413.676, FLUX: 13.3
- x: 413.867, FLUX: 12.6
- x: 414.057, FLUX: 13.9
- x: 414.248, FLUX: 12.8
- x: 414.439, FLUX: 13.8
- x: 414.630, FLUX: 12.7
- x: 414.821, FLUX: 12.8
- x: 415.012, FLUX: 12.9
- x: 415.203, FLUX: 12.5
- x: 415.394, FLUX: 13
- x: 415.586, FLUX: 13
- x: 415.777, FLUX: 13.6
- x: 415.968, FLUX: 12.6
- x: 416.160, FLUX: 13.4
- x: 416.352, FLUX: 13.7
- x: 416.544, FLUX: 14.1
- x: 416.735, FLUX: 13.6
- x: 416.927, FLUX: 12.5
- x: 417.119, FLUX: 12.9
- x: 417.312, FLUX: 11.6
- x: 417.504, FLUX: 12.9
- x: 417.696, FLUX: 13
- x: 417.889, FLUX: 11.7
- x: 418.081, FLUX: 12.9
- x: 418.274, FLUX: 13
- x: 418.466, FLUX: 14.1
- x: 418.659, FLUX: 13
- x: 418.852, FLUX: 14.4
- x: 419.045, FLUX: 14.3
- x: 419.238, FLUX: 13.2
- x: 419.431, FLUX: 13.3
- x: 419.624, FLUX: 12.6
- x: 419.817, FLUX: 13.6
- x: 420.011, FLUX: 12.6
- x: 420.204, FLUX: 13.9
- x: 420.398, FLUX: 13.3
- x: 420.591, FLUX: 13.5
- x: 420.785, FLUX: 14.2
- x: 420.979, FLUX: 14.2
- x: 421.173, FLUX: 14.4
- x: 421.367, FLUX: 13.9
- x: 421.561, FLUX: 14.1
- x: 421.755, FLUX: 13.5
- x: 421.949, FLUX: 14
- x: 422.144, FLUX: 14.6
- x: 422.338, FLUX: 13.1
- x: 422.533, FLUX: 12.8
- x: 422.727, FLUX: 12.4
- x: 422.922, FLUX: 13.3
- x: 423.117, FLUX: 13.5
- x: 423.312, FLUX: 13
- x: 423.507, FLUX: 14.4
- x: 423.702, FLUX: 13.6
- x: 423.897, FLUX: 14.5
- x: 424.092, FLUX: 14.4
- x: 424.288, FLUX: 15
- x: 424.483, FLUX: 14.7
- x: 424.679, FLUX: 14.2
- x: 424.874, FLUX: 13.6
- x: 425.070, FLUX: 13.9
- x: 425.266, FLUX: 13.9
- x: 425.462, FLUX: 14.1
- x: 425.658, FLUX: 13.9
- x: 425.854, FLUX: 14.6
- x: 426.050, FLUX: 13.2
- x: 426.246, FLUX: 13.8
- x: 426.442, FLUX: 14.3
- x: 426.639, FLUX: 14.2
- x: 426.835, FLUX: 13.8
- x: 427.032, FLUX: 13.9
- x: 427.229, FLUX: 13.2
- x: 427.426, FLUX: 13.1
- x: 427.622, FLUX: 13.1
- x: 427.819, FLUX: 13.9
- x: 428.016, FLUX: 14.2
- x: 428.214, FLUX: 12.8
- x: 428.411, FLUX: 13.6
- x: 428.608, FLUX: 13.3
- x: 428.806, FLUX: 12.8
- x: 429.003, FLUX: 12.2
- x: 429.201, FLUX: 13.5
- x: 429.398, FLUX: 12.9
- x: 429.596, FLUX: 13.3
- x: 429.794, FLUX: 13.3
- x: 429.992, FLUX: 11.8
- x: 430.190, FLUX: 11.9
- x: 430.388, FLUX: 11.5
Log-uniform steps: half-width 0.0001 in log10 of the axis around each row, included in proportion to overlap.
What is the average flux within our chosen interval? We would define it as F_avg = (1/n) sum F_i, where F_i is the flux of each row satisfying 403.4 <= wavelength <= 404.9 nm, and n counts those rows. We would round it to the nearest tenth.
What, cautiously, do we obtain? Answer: 13.3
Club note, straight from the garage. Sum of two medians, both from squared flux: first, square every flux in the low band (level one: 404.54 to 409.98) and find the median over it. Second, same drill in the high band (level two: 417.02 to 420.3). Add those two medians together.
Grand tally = 335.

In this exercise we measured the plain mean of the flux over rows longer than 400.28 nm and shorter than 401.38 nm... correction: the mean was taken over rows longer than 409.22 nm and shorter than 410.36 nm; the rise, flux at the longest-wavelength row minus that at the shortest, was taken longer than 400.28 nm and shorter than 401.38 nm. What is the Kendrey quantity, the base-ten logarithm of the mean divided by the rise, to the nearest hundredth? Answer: 0.92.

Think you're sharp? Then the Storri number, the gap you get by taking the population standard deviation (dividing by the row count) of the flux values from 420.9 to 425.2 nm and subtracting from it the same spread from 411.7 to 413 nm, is 0.29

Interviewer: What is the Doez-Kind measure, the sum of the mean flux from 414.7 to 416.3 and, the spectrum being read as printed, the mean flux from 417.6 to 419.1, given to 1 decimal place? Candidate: 26.3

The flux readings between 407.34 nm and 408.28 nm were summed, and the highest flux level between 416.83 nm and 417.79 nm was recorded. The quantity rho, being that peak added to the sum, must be 77.4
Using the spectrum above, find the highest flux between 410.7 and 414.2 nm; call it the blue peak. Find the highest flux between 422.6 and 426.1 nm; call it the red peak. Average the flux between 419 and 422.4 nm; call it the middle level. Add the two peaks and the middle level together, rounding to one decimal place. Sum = 42.9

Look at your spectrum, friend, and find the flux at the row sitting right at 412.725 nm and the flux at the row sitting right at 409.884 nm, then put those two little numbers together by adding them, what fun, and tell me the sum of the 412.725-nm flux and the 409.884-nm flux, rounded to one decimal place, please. 21.7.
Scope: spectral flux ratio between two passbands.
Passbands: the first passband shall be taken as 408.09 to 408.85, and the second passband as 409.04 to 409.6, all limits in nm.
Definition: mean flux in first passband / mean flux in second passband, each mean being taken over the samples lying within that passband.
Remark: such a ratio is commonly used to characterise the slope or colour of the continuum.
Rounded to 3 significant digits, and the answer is 1.08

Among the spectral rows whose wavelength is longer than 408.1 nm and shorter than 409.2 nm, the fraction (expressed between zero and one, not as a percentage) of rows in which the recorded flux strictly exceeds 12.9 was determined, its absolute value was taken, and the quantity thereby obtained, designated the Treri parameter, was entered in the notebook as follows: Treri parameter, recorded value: 0.50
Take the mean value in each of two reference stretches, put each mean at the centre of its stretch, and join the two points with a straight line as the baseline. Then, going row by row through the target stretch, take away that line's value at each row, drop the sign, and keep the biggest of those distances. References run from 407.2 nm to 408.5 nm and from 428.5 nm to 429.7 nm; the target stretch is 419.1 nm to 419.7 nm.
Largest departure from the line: 0.4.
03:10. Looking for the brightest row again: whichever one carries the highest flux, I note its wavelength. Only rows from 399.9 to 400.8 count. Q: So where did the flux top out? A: 400.553 nm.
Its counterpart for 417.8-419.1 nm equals 418.852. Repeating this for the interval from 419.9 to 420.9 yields 420.785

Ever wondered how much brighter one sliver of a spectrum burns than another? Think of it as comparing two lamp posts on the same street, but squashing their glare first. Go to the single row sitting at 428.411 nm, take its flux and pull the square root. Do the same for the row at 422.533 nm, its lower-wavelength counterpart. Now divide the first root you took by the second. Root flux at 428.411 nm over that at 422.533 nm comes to 1.03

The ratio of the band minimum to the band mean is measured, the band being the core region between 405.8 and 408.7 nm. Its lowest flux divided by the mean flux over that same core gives 0.93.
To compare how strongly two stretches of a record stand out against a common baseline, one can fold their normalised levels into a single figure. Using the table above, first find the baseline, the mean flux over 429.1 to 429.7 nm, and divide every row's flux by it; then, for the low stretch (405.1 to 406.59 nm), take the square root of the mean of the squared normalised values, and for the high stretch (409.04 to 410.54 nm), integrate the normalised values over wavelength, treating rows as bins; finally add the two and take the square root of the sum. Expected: 1.47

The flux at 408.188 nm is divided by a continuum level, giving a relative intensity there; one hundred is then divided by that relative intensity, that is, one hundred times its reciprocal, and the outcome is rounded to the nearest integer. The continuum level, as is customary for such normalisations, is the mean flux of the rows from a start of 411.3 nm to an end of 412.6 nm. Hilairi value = 93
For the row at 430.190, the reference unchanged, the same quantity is 104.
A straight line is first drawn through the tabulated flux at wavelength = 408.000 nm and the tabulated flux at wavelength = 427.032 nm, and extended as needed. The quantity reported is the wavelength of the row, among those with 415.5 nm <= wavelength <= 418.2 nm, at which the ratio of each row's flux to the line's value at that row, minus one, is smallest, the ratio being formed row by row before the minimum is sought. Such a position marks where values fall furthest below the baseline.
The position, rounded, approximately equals 417.312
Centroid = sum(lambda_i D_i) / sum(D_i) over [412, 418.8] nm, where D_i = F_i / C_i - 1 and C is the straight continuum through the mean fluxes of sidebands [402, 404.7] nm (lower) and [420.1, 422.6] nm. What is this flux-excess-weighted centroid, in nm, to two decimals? 415.21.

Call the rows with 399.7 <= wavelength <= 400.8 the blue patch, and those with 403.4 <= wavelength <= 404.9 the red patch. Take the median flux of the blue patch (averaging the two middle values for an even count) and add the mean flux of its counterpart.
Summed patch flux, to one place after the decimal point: 26.2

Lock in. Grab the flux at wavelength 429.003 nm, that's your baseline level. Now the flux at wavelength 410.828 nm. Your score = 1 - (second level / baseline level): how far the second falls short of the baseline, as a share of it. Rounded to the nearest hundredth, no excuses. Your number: 0.20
